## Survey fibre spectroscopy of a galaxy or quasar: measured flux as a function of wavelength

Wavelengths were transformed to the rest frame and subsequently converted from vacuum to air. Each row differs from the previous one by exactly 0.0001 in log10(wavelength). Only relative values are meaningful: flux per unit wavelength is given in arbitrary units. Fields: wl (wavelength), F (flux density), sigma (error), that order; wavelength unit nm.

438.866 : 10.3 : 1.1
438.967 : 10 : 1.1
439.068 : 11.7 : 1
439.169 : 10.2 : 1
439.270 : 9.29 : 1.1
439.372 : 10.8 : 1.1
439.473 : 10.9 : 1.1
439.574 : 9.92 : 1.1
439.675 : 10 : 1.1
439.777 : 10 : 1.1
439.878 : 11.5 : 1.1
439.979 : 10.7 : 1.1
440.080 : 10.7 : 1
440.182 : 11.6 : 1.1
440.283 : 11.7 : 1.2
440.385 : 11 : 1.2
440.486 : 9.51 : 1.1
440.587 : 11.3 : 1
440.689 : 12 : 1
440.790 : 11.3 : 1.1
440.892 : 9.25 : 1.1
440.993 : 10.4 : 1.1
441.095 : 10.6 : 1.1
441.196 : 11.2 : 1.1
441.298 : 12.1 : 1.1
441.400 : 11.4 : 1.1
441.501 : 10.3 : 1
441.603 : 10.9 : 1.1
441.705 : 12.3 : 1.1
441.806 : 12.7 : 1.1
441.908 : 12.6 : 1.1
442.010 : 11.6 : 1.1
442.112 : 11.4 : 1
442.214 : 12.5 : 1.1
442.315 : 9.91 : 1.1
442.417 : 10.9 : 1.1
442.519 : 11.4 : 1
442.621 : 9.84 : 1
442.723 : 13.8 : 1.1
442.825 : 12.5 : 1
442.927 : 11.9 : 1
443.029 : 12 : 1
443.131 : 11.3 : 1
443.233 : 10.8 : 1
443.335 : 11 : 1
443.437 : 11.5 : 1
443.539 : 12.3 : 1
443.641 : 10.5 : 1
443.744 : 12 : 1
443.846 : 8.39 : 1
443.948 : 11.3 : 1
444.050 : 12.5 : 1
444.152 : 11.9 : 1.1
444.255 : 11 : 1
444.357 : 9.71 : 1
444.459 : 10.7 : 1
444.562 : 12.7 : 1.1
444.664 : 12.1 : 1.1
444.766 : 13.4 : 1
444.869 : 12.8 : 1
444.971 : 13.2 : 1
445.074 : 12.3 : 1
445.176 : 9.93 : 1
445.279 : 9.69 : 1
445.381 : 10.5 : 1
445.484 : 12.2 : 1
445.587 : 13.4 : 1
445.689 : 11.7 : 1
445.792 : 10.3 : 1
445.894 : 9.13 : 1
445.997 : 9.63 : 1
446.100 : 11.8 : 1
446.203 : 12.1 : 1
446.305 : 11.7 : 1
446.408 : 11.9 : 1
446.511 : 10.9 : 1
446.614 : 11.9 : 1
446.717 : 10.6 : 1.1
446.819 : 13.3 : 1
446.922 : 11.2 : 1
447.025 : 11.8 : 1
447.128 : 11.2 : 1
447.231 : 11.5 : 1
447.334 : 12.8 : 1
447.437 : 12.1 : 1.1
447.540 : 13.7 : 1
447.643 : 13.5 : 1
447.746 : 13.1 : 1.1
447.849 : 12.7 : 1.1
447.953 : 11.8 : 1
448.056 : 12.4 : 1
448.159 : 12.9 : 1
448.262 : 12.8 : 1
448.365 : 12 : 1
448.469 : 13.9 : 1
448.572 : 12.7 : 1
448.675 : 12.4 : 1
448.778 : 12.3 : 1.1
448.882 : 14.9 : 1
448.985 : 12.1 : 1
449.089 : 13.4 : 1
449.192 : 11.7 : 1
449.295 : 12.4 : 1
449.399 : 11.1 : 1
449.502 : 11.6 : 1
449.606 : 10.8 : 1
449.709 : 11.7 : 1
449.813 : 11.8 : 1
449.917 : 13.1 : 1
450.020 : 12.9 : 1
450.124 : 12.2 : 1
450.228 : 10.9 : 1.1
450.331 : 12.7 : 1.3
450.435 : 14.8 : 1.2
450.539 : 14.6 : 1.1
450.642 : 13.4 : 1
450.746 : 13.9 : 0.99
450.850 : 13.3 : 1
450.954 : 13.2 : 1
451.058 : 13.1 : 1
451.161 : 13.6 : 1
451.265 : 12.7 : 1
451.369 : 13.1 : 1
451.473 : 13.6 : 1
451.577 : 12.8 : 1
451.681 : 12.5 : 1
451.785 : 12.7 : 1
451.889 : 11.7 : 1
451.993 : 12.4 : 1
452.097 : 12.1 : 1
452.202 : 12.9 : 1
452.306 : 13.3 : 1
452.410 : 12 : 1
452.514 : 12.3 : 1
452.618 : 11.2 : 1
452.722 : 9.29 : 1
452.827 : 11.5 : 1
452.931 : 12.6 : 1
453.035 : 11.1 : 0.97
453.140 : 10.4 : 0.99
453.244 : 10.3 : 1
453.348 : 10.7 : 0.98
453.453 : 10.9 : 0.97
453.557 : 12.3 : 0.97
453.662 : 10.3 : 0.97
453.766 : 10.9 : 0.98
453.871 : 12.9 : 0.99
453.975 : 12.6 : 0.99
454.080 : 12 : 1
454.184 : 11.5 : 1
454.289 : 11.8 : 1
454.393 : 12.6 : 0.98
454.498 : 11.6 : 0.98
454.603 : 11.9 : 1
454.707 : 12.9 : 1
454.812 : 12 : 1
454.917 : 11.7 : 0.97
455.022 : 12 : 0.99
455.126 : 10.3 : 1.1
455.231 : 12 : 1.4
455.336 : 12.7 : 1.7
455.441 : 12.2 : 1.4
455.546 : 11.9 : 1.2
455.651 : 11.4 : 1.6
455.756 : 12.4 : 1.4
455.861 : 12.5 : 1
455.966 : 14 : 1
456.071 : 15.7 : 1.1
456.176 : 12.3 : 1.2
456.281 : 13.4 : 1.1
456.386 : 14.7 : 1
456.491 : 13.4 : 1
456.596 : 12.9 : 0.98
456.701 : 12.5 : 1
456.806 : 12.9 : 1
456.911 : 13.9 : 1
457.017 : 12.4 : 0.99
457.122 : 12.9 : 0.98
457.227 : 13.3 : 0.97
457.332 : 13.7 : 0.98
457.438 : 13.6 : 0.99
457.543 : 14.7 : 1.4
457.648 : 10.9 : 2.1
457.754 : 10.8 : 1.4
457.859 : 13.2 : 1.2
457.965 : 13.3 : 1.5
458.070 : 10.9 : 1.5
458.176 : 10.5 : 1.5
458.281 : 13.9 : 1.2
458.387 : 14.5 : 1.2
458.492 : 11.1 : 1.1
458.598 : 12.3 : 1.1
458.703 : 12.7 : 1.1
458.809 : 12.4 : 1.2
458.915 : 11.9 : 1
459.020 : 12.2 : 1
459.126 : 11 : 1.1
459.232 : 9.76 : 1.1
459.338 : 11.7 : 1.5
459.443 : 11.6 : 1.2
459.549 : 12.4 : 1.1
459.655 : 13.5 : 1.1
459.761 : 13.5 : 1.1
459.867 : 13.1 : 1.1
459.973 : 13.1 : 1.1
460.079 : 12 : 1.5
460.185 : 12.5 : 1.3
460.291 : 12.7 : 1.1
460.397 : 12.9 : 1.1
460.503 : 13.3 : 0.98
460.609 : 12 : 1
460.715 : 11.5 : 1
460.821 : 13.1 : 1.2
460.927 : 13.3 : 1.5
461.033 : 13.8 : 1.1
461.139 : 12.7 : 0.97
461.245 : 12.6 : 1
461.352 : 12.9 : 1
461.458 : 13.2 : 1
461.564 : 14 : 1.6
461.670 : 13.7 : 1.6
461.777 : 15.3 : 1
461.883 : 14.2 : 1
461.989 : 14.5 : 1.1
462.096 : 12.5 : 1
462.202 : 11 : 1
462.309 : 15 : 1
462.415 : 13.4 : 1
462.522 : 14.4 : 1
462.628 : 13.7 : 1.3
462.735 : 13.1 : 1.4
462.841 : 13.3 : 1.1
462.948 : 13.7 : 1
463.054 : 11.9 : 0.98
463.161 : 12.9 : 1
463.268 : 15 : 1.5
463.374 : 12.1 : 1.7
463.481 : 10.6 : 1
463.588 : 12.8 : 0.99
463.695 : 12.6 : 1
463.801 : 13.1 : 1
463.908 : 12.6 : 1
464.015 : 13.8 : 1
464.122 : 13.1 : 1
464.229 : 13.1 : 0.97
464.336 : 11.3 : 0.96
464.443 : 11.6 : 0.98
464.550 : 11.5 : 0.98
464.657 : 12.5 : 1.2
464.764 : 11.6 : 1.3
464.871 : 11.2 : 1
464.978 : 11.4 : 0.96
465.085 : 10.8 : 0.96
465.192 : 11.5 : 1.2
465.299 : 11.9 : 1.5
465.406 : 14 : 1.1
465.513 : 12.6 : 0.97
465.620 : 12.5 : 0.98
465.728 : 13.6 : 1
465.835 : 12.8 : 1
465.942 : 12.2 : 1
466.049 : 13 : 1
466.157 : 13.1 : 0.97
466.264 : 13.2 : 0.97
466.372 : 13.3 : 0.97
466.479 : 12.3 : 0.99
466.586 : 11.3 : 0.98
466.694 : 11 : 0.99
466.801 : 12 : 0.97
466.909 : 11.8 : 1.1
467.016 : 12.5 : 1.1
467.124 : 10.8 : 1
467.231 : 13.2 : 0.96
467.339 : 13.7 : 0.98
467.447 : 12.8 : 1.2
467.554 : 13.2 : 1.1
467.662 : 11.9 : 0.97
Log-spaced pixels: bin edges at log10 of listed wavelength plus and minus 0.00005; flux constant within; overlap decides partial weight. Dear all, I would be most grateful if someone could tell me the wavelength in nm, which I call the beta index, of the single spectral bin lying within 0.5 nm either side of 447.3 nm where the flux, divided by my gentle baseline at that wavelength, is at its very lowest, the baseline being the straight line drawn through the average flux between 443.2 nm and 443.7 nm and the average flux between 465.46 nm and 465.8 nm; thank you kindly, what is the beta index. 447.128 nm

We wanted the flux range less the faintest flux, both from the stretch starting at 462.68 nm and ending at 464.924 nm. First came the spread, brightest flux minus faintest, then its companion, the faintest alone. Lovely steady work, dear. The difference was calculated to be -6.2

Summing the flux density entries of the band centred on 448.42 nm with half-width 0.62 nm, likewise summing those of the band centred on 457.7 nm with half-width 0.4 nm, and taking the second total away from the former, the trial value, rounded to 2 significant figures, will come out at 52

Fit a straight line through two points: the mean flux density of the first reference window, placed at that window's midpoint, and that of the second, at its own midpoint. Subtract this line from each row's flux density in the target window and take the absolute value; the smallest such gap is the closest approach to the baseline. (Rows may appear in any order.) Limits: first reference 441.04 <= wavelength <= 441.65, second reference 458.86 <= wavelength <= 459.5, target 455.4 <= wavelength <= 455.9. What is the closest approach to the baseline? 0.1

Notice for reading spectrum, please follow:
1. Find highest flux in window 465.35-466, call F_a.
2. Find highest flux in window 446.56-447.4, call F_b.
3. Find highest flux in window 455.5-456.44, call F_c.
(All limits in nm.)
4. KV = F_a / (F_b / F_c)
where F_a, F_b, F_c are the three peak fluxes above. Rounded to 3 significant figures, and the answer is 16.5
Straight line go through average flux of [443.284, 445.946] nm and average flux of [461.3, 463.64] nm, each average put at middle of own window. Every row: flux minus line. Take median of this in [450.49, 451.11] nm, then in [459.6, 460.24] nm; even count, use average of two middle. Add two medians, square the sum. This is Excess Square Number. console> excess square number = 1.8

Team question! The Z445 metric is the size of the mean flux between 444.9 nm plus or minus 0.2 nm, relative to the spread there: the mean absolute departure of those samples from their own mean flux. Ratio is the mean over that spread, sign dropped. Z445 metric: 34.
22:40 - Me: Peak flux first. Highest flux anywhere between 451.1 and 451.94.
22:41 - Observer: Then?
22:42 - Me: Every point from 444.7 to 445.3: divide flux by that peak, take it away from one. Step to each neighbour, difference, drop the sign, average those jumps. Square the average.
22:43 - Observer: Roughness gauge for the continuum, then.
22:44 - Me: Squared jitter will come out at 0.0044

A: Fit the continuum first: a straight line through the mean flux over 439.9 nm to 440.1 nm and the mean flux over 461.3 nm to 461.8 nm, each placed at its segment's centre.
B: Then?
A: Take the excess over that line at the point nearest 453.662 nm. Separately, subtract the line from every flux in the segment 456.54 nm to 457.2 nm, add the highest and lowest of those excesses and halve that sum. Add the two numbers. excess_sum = -2.4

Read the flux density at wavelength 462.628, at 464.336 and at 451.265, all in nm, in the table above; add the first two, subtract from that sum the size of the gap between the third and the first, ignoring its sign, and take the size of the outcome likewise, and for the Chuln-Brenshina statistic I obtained 24.0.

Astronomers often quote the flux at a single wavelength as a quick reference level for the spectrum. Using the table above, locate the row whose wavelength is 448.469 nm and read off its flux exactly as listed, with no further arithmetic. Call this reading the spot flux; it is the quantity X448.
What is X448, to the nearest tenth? 13.9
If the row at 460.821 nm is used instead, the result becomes 13.1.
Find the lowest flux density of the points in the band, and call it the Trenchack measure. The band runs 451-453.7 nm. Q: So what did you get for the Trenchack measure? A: 9.29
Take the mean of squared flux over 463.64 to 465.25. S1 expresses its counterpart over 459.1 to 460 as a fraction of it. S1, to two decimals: 1.02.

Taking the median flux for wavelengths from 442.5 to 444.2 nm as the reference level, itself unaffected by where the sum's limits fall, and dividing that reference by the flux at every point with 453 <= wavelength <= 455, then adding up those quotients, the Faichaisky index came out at 18.9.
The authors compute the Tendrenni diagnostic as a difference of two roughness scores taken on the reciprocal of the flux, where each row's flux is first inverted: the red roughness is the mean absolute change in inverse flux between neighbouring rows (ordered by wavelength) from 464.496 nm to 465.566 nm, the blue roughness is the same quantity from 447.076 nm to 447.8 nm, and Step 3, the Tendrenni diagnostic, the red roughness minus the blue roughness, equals 0.001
